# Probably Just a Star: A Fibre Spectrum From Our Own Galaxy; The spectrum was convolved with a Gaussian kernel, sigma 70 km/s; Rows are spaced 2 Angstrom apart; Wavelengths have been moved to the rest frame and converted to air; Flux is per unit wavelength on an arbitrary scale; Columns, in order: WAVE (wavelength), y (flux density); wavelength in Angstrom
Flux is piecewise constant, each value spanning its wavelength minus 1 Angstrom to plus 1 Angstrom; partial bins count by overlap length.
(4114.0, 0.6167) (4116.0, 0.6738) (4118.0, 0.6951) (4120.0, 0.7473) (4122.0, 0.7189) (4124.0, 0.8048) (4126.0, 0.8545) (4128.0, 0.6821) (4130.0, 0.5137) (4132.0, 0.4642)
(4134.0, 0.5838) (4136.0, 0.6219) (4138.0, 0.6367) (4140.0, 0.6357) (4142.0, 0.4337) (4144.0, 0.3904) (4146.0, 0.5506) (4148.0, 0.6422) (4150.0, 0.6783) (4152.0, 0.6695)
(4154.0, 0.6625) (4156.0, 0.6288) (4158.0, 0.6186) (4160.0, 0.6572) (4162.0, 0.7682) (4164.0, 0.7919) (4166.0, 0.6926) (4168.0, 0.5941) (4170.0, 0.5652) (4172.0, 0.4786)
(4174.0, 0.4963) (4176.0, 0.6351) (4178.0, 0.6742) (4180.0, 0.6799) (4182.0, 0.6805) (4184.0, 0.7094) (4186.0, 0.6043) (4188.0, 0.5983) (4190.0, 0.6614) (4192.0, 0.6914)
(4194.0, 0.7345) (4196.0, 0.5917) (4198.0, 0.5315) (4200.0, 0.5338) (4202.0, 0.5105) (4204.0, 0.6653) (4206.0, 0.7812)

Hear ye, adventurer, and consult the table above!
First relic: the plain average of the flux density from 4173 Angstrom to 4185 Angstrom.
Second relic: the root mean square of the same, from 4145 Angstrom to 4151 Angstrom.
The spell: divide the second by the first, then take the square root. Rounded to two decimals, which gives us 0.98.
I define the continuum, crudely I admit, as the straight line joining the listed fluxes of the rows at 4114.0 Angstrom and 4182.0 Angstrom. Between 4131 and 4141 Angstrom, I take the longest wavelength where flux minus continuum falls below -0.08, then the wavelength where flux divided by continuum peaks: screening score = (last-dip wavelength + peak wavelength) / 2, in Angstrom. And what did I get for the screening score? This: 4135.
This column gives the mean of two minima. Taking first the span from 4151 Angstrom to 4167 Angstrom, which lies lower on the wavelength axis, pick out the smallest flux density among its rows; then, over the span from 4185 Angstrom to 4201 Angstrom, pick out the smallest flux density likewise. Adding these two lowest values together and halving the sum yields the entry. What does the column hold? 0.575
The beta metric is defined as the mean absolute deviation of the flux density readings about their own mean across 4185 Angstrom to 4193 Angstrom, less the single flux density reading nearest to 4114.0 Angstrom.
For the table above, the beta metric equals -0.58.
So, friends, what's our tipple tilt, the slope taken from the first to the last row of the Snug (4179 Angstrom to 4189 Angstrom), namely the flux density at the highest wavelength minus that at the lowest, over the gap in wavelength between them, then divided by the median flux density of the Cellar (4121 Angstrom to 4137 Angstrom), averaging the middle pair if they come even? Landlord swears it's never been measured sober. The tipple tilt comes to -0.016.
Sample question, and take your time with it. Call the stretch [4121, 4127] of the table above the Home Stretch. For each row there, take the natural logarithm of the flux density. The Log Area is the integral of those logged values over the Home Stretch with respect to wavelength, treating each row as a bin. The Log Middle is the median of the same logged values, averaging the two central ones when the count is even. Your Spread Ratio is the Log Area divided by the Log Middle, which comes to 6.5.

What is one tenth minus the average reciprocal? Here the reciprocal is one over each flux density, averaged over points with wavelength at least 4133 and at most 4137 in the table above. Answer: -1.56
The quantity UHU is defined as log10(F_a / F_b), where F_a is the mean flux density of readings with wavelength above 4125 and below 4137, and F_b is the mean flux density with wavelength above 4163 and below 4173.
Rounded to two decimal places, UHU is 0.00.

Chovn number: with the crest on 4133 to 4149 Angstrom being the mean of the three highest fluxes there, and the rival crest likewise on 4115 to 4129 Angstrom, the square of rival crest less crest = 0.027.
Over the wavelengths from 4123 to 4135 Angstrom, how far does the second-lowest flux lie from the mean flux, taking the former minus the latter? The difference -0.14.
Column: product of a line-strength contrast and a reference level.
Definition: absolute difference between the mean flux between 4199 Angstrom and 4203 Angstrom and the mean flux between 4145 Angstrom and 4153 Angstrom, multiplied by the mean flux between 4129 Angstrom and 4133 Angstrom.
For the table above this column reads 0.06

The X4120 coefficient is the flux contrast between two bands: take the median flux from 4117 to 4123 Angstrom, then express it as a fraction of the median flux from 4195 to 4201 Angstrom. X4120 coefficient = 1.35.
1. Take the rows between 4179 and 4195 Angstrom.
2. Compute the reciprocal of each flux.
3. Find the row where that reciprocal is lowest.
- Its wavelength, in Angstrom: 4194.0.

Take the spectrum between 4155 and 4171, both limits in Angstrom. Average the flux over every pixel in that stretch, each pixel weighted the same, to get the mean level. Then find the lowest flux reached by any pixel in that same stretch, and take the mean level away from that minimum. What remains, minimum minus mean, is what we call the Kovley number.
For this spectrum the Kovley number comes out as -0.10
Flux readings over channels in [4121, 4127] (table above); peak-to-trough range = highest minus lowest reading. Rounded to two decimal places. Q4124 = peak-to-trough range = 0.14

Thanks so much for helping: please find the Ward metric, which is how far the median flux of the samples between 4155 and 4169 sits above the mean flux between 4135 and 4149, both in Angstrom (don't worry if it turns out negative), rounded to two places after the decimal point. 0.10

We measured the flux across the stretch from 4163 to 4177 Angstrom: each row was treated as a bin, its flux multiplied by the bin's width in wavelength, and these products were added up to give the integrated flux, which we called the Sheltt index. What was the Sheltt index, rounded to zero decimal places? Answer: 9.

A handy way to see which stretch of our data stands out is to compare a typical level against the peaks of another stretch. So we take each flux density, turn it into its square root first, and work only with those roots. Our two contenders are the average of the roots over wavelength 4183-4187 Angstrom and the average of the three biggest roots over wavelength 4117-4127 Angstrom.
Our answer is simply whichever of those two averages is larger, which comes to 0.90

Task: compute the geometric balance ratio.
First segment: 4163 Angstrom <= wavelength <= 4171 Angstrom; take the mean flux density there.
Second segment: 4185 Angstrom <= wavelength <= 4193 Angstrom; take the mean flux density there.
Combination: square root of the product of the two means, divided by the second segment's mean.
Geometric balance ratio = 1.02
